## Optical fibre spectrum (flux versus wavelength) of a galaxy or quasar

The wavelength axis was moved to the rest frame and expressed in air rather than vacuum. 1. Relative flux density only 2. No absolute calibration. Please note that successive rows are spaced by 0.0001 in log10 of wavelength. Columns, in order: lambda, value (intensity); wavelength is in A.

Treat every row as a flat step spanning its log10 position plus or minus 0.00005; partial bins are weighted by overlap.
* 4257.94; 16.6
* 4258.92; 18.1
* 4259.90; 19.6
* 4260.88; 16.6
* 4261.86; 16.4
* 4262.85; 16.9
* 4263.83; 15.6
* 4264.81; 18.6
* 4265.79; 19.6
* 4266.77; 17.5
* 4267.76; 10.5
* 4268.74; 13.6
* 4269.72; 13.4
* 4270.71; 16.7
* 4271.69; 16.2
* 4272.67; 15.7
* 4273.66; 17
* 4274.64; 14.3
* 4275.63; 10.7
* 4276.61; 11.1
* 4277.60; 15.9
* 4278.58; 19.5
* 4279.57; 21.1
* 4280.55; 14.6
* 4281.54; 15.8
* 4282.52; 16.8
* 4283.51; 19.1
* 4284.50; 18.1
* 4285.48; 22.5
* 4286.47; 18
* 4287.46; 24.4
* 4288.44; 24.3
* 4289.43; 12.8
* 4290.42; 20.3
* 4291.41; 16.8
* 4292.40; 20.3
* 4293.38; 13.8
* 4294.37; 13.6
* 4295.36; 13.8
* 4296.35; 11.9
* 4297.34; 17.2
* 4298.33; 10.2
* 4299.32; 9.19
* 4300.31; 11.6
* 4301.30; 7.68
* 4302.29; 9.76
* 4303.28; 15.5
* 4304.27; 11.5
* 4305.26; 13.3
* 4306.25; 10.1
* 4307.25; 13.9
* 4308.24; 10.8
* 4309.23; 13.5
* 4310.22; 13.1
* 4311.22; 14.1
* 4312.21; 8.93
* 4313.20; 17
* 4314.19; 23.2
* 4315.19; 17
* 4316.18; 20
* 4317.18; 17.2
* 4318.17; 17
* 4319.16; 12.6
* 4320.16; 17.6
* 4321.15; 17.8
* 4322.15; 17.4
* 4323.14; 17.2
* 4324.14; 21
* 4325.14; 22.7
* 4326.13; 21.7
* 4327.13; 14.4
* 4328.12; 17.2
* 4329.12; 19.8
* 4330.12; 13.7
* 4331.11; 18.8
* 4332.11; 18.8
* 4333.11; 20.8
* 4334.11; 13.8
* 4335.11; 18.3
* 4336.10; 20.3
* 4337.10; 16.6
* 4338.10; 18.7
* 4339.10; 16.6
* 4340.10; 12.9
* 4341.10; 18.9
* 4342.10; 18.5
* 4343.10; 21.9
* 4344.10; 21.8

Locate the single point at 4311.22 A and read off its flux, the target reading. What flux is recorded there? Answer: 14.1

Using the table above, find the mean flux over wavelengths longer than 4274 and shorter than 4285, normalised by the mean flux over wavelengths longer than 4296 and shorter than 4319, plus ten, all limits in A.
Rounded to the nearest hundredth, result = 11.18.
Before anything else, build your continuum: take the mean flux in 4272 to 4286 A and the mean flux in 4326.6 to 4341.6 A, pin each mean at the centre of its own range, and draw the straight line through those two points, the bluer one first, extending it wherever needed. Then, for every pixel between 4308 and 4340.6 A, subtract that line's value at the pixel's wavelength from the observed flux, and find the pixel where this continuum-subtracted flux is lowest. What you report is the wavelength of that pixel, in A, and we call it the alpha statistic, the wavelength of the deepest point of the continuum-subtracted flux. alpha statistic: 4312.21 A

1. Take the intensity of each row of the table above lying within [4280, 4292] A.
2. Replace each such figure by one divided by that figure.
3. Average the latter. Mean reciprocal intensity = 0.056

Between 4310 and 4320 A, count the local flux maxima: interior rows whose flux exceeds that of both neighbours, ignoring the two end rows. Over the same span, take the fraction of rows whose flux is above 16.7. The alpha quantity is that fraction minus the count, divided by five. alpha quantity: -0.5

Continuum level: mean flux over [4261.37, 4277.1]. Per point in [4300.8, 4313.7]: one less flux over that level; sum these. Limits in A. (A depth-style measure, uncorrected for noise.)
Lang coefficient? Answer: 2.6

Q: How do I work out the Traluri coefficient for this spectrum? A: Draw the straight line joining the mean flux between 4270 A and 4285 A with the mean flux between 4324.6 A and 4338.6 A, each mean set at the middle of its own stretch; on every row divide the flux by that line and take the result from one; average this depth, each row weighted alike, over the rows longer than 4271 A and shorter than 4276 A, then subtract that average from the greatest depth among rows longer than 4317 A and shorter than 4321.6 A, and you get 0.2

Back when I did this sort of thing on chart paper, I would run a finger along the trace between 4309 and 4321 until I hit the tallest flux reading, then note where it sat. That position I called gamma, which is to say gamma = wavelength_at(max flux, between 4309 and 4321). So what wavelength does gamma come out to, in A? 4314.19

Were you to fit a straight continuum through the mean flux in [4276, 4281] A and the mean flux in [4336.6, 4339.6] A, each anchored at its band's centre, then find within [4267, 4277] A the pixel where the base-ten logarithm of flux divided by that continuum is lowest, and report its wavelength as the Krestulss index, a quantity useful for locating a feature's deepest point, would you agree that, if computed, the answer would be 4267.76 A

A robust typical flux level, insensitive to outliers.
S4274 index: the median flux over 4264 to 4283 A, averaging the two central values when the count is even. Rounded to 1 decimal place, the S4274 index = 15.9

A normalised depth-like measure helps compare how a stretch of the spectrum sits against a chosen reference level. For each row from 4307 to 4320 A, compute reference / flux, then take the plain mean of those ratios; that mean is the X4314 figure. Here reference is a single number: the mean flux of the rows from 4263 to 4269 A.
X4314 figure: 1.11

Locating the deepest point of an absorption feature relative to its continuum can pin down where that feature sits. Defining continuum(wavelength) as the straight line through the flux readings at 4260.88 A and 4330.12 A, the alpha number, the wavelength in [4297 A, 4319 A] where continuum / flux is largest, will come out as 4301.30 A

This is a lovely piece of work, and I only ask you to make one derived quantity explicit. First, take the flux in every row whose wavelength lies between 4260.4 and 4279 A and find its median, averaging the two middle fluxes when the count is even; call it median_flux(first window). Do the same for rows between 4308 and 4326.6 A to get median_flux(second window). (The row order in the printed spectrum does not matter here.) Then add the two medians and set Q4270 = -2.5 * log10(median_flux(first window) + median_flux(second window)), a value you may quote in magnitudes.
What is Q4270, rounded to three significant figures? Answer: -3.81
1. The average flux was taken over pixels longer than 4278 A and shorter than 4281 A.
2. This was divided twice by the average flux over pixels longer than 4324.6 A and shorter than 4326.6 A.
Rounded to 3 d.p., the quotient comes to 0.037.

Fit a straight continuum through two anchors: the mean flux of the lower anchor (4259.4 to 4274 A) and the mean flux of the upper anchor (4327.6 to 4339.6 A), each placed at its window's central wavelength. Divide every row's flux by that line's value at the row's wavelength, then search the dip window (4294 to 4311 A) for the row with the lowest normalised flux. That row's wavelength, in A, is 4301.30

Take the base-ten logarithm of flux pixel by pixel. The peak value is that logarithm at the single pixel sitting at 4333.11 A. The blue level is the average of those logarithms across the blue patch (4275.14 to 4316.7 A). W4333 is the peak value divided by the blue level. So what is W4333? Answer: 1.13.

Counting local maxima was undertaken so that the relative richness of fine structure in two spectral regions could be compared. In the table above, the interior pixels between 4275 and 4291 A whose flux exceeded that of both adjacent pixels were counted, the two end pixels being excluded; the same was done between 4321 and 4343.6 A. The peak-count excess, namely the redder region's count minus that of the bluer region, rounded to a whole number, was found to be 2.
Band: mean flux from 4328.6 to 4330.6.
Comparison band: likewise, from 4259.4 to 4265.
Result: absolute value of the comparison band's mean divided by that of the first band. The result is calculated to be 1.03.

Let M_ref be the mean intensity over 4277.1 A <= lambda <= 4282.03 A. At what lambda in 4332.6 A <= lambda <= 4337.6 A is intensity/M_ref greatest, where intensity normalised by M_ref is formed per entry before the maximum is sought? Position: 4333.11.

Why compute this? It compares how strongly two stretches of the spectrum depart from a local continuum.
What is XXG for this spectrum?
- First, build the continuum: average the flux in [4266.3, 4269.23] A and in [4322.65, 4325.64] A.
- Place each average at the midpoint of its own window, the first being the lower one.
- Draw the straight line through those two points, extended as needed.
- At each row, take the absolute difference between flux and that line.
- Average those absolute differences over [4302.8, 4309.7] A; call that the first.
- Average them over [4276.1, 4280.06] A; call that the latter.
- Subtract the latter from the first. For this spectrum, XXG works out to 2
